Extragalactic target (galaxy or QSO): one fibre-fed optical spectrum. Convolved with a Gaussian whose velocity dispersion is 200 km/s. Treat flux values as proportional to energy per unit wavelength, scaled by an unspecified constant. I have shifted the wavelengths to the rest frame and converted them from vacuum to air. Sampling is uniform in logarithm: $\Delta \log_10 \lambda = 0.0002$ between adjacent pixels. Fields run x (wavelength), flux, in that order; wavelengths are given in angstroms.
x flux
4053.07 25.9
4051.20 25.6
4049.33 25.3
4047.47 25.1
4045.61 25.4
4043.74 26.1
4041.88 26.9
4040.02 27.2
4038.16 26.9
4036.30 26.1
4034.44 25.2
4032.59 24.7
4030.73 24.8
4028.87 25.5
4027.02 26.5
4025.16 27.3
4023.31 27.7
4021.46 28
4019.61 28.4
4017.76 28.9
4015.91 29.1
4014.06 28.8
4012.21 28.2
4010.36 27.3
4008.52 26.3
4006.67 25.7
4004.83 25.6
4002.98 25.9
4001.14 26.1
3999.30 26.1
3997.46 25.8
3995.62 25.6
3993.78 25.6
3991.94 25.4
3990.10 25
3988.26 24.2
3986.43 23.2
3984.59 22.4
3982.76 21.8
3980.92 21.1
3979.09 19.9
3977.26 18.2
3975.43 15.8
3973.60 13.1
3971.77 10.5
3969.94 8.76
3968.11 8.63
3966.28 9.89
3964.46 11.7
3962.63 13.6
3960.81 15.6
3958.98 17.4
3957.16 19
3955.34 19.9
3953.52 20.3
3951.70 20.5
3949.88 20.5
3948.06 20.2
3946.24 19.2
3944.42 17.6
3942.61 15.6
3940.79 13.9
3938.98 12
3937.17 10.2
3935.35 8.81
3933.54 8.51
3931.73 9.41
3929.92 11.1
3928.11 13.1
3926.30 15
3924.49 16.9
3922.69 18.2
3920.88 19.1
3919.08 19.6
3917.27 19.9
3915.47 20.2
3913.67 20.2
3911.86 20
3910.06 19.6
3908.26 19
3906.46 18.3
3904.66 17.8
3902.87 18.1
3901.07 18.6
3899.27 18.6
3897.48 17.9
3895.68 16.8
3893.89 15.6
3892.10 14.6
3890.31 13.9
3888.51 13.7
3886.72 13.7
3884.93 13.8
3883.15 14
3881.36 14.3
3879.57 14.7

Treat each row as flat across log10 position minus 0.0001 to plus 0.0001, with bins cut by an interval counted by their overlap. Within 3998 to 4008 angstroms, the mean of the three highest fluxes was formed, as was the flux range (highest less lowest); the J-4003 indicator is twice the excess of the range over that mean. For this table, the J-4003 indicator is -51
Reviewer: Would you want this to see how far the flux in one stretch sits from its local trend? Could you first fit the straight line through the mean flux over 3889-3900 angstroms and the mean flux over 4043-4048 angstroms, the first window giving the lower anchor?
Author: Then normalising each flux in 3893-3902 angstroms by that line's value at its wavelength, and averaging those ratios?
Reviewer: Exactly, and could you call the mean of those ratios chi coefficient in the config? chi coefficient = 1.07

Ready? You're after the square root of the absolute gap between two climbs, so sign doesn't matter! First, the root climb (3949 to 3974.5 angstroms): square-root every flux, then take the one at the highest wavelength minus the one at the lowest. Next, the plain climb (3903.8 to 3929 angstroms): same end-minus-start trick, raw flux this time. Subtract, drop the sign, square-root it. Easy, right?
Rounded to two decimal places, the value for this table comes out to 1.95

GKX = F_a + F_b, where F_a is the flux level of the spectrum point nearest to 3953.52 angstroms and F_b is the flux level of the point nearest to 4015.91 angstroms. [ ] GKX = 49.4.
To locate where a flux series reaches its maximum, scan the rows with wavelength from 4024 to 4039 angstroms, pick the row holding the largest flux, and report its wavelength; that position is 4025.16 angstroms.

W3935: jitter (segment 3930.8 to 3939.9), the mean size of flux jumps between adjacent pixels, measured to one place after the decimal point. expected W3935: 1.1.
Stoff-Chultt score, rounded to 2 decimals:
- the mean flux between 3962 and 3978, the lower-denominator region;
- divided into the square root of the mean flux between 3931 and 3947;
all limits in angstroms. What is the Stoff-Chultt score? 0.29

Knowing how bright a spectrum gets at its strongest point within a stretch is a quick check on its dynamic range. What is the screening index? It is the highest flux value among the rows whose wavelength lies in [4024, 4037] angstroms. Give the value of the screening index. 27.3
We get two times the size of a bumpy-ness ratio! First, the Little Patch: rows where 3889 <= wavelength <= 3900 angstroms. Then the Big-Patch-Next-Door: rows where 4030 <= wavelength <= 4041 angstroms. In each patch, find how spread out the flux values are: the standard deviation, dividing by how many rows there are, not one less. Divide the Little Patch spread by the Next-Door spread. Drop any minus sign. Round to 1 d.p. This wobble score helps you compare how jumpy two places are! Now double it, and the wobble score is 3.4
